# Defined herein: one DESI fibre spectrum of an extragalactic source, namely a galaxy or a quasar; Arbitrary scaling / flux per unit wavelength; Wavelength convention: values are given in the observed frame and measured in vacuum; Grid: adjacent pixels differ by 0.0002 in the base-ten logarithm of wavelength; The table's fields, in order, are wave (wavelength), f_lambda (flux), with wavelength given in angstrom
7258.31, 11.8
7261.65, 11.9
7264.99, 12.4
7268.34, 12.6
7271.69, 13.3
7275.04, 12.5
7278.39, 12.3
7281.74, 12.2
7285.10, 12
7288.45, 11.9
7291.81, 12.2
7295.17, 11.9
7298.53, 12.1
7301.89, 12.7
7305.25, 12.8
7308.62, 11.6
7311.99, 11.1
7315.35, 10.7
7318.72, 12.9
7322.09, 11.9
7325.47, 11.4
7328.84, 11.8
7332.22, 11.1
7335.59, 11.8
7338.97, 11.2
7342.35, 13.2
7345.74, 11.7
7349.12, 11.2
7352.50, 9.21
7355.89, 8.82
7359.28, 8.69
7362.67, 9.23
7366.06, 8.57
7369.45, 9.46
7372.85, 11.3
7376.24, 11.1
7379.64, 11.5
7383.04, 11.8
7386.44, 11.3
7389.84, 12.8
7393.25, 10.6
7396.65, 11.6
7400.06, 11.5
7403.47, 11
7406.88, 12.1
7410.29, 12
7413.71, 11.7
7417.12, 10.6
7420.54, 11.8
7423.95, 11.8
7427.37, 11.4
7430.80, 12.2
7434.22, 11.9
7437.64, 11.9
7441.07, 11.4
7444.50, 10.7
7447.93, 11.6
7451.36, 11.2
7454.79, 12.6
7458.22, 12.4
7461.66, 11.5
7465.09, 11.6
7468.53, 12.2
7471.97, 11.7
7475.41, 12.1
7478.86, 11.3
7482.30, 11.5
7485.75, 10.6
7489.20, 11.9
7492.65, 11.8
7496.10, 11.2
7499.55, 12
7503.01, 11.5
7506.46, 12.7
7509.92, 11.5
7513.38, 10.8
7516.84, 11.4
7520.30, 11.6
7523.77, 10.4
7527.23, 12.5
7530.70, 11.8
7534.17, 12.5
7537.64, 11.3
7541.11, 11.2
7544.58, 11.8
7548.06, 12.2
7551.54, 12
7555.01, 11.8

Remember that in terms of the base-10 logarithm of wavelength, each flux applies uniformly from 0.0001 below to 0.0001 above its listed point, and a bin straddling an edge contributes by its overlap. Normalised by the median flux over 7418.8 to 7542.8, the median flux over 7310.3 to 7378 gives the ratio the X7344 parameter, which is 0.96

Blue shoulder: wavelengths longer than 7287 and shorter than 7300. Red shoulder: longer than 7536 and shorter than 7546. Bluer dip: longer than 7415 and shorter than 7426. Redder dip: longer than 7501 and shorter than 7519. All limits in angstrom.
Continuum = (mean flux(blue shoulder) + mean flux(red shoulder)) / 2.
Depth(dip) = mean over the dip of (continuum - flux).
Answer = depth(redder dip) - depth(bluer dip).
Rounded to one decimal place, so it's -0.2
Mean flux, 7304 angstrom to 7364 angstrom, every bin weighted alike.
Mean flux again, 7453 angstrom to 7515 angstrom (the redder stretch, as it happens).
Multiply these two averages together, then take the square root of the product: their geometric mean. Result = 11.4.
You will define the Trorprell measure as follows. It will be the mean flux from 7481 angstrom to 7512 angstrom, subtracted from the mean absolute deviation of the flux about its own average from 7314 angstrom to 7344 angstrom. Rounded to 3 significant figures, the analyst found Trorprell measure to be -11.0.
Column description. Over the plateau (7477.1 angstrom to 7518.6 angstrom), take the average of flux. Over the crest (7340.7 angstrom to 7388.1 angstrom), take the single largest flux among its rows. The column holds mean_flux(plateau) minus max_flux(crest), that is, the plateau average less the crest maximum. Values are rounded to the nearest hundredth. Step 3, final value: -1.68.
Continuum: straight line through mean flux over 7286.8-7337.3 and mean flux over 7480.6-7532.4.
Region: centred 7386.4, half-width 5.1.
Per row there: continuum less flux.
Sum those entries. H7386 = -0.7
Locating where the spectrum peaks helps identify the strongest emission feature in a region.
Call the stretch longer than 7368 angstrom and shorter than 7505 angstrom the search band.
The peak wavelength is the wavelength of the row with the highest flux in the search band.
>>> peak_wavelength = 7389.84 angstrom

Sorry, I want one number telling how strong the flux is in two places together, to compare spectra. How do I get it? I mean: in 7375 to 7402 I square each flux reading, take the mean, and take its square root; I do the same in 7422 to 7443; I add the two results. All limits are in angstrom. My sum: 23.3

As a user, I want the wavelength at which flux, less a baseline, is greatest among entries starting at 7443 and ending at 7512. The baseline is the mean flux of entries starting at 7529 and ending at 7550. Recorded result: 7506.46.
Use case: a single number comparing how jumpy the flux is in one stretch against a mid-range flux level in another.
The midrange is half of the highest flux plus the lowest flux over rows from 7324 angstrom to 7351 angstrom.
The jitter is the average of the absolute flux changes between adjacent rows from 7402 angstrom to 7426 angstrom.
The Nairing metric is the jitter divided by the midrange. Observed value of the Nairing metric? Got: 0.052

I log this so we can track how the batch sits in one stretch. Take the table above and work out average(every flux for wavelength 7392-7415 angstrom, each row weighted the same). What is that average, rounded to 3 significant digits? 11.5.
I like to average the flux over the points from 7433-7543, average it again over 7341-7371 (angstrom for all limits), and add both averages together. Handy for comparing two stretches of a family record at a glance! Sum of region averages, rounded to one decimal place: 21.6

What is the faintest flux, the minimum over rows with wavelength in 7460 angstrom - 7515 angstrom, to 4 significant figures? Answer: 10.60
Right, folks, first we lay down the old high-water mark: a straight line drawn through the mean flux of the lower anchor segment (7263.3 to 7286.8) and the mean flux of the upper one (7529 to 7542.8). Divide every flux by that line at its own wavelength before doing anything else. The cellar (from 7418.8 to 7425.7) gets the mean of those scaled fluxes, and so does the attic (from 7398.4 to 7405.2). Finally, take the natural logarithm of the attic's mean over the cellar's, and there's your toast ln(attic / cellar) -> -0.053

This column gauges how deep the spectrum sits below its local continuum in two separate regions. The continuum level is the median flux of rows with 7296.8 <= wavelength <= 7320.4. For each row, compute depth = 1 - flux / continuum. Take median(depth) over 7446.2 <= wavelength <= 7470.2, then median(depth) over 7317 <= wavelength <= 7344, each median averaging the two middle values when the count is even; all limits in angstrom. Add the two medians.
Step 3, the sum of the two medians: 0.066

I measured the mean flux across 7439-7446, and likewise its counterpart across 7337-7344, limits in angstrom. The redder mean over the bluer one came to 0.91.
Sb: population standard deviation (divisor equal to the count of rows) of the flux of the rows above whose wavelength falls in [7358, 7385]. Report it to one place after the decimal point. 1.3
